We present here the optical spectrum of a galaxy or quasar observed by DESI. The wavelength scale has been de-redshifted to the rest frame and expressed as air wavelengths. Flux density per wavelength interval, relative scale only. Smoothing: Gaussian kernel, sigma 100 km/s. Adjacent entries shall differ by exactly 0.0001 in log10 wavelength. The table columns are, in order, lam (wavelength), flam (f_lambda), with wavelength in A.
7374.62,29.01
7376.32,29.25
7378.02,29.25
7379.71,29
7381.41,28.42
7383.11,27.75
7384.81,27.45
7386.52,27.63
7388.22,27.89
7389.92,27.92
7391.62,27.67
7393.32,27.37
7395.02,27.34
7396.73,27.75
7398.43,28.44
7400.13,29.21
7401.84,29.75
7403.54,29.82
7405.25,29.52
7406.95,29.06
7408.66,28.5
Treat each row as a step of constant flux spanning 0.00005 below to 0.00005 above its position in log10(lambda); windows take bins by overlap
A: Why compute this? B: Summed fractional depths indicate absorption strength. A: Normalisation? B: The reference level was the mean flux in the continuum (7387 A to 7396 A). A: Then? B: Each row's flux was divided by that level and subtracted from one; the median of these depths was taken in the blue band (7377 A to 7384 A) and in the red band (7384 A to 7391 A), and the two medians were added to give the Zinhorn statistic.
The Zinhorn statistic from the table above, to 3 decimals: -0.043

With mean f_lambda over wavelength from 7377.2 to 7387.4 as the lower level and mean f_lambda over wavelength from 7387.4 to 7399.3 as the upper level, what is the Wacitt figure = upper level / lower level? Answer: 0.98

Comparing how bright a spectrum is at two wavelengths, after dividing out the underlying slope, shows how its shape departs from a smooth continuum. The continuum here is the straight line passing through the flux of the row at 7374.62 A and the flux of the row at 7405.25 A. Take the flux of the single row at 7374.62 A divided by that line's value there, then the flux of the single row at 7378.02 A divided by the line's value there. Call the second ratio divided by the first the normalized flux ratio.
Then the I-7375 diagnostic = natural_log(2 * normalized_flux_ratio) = 0.70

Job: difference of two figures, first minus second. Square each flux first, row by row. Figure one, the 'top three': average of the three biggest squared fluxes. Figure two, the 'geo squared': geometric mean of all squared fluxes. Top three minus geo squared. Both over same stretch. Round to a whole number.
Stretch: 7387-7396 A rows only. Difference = 11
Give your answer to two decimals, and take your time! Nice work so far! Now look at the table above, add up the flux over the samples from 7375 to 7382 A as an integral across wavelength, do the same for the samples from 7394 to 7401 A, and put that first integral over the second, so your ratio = 1.03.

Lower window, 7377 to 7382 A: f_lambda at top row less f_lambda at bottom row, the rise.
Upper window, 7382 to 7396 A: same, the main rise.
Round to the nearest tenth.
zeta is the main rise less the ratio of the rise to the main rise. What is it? -2.4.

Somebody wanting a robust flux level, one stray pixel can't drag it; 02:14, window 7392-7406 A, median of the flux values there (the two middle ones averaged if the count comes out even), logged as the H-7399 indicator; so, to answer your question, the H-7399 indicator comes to 28.8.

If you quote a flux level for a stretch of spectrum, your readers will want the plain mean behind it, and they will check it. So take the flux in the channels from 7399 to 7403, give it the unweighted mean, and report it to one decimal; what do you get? 29.5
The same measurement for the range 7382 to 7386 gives 27.6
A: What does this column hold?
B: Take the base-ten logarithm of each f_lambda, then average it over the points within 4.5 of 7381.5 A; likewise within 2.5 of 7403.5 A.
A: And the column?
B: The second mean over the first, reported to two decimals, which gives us 1.01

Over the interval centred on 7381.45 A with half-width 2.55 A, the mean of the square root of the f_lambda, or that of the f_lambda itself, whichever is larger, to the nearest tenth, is 28.4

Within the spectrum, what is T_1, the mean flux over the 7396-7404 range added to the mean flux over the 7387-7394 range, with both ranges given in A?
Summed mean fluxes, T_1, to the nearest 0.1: 56.7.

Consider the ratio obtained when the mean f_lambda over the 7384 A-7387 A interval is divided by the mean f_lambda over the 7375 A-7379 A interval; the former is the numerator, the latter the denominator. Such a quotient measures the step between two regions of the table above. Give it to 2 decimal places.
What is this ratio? 0.94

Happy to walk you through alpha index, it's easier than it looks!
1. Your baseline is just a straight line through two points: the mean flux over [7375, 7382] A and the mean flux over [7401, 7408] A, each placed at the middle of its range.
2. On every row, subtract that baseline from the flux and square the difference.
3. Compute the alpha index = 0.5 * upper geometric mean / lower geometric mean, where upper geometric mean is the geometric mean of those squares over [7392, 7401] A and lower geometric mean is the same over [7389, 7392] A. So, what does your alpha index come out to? 0.3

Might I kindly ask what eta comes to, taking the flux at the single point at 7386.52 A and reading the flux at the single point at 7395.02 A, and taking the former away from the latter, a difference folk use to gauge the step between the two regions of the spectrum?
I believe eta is -0.3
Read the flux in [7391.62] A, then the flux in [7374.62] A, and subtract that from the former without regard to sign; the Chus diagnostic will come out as 1.34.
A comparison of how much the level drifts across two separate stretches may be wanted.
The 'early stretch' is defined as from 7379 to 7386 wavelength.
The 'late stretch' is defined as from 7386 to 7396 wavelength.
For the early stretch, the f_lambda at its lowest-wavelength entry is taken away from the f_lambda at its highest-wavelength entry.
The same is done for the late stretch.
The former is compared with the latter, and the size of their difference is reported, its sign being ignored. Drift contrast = 1.3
